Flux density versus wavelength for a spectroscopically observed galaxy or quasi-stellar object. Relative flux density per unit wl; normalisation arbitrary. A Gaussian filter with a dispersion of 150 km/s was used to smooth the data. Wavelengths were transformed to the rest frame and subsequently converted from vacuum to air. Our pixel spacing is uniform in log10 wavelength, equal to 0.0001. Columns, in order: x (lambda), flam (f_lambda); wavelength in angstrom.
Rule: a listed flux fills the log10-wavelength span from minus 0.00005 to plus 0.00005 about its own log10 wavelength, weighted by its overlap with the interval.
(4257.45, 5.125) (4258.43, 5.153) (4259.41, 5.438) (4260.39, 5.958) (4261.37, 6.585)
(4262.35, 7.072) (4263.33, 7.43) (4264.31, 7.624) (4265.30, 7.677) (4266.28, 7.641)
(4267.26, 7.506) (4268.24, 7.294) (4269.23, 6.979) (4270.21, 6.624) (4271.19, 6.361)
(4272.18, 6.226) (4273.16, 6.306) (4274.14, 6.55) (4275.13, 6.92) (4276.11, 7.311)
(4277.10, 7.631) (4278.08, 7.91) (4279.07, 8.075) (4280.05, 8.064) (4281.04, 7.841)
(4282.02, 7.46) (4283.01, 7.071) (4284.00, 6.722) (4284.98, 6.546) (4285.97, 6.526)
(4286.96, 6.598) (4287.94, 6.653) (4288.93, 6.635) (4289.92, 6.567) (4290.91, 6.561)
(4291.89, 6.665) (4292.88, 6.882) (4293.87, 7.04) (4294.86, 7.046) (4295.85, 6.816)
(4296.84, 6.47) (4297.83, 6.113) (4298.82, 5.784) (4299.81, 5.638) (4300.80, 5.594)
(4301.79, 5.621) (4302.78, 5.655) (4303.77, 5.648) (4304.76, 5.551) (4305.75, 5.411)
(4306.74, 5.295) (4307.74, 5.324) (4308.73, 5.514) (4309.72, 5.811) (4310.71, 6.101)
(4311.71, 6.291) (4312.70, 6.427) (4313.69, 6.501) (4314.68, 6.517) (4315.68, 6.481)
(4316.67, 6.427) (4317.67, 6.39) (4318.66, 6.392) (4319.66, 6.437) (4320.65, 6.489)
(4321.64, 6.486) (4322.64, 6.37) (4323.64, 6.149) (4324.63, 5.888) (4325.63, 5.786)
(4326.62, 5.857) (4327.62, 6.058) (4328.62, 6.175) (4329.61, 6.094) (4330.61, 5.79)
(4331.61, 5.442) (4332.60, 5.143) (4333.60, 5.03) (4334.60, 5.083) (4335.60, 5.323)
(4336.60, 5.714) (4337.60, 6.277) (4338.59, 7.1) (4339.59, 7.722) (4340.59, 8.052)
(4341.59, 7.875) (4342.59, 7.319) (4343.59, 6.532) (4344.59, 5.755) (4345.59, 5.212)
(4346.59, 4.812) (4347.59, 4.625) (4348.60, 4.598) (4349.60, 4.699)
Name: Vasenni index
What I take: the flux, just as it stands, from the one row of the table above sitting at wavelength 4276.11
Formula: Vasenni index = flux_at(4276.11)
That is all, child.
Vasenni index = 7.311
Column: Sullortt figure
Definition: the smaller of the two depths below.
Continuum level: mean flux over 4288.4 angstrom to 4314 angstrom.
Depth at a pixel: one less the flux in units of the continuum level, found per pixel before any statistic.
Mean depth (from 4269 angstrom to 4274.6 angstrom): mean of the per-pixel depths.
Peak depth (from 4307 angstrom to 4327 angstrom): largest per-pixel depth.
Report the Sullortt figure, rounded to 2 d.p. -0.06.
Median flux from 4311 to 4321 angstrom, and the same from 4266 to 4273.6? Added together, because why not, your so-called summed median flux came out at 13.2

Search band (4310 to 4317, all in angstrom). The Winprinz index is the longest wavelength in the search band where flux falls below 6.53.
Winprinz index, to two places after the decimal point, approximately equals 4316.67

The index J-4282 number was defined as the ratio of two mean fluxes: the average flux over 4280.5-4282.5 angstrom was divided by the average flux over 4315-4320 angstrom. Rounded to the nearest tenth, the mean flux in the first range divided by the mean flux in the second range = 1.2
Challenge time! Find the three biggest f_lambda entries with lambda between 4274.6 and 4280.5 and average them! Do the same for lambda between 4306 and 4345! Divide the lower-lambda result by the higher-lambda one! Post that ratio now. 1.02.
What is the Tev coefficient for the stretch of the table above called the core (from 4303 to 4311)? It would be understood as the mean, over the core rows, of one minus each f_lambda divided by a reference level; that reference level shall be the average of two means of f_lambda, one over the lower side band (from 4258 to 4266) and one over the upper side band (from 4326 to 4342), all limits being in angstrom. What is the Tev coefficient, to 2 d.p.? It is 0.13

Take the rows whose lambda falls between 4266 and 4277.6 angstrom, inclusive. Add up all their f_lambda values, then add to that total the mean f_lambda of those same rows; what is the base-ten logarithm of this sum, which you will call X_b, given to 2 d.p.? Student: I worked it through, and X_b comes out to 1.96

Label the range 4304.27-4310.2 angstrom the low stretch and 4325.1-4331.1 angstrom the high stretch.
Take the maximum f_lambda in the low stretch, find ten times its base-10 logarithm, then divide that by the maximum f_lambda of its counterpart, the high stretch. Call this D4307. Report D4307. 1.24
